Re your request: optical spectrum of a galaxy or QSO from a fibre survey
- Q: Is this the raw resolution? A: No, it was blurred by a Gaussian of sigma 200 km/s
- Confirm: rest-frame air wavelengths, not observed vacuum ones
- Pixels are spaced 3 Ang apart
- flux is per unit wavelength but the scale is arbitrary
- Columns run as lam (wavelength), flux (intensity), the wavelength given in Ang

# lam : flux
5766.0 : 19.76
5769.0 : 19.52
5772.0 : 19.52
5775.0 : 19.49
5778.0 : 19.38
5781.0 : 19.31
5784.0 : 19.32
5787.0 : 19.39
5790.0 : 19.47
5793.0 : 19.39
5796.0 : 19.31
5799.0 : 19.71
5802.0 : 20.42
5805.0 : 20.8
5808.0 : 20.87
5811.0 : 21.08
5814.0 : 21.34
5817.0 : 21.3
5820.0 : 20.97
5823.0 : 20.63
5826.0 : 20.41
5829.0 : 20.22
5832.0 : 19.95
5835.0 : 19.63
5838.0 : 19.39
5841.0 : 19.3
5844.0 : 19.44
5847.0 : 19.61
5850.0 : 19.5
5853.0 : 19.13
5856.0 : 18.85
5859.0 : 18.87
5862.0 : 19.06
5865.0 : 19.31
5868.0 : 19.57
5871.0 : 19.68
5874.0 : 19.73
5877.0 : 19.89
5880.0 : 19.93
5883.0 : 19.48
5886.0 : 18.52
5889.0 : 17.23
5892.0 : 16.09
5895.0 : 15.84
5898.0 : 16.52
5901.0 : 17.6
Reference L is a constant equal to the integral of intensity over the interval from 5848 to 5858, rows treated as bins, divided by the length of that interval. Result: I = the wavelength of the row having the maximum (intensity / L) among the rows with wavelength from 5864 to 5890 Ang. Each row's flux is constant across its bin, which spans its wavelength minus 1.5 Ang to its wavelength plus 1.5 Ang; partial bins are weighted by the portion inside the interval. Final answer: 5880.0 Ang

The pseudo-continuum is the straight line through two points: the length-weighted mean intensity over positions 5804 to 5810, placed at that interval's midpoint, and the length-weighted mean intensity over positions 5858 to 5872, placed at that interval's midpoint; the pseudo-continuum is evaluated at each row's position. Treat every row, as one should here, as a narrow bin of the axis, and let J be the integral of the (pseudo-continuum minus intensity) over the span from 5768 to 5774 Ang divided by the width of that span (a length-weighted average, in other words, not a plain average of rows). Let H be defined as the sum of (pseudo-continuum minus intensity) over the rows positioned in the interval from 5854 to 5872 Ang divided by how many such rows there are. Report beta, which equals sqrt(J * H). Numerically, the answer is 0.5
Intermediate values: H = 0.12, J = 2.3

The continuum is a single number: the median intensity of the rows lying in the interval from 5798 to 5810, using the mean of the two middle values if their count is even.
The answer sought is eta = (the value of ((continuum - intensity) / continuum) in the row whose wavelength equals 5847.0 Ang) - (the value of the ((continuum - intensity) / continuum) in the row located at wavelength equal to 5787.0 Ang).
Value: -0.01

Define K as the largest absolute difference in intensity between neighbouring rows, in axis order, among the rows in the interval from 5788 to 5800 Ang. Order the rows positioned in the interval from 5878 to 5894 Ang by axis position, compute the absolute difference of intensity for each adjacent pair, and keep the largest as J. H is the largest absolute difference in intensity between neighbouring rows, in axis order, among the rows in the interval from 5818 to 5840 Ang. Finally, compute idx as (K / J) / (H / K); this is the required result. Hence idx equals 0.4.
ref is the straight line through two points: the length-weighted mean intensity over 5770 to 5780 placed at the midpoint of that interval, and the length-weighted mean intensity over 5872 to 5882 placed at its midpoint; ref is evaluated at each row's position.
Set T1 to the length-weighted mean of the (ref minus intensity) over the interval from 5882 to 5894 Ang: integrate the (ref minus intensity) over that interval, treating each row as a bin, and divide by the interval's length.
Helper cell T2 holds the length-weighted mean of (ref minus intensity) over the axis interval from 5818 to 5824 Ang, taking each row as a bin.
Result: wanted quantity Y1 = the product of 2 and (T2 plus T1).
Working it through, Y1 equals 2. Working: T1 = 2.2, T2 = -1.2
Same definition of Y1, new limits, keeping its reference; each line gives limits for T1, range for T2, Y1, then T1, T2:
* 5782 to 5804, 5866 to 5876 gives 0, -0.1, 0.1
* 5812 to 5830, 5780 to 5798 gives -2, -1.2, 0.1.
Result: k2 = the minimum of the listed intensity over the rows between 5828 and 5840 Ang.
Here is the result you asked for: 19.39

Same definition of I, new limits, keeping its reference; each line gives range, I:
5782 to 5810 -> 5808.0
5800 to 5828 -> 5814.0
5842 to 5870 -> 5847.0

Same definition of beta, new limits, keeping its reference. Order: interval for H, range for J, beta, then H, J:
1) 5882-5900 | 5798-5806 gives 0.9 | 1.33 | 0.7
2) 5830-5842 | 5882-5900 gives 0.8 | 0.50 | 1.4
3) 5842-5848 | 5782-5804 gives 0.7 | 0.30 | 1.6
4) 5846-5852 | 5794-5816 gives 0.3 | 0.19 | 0.4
